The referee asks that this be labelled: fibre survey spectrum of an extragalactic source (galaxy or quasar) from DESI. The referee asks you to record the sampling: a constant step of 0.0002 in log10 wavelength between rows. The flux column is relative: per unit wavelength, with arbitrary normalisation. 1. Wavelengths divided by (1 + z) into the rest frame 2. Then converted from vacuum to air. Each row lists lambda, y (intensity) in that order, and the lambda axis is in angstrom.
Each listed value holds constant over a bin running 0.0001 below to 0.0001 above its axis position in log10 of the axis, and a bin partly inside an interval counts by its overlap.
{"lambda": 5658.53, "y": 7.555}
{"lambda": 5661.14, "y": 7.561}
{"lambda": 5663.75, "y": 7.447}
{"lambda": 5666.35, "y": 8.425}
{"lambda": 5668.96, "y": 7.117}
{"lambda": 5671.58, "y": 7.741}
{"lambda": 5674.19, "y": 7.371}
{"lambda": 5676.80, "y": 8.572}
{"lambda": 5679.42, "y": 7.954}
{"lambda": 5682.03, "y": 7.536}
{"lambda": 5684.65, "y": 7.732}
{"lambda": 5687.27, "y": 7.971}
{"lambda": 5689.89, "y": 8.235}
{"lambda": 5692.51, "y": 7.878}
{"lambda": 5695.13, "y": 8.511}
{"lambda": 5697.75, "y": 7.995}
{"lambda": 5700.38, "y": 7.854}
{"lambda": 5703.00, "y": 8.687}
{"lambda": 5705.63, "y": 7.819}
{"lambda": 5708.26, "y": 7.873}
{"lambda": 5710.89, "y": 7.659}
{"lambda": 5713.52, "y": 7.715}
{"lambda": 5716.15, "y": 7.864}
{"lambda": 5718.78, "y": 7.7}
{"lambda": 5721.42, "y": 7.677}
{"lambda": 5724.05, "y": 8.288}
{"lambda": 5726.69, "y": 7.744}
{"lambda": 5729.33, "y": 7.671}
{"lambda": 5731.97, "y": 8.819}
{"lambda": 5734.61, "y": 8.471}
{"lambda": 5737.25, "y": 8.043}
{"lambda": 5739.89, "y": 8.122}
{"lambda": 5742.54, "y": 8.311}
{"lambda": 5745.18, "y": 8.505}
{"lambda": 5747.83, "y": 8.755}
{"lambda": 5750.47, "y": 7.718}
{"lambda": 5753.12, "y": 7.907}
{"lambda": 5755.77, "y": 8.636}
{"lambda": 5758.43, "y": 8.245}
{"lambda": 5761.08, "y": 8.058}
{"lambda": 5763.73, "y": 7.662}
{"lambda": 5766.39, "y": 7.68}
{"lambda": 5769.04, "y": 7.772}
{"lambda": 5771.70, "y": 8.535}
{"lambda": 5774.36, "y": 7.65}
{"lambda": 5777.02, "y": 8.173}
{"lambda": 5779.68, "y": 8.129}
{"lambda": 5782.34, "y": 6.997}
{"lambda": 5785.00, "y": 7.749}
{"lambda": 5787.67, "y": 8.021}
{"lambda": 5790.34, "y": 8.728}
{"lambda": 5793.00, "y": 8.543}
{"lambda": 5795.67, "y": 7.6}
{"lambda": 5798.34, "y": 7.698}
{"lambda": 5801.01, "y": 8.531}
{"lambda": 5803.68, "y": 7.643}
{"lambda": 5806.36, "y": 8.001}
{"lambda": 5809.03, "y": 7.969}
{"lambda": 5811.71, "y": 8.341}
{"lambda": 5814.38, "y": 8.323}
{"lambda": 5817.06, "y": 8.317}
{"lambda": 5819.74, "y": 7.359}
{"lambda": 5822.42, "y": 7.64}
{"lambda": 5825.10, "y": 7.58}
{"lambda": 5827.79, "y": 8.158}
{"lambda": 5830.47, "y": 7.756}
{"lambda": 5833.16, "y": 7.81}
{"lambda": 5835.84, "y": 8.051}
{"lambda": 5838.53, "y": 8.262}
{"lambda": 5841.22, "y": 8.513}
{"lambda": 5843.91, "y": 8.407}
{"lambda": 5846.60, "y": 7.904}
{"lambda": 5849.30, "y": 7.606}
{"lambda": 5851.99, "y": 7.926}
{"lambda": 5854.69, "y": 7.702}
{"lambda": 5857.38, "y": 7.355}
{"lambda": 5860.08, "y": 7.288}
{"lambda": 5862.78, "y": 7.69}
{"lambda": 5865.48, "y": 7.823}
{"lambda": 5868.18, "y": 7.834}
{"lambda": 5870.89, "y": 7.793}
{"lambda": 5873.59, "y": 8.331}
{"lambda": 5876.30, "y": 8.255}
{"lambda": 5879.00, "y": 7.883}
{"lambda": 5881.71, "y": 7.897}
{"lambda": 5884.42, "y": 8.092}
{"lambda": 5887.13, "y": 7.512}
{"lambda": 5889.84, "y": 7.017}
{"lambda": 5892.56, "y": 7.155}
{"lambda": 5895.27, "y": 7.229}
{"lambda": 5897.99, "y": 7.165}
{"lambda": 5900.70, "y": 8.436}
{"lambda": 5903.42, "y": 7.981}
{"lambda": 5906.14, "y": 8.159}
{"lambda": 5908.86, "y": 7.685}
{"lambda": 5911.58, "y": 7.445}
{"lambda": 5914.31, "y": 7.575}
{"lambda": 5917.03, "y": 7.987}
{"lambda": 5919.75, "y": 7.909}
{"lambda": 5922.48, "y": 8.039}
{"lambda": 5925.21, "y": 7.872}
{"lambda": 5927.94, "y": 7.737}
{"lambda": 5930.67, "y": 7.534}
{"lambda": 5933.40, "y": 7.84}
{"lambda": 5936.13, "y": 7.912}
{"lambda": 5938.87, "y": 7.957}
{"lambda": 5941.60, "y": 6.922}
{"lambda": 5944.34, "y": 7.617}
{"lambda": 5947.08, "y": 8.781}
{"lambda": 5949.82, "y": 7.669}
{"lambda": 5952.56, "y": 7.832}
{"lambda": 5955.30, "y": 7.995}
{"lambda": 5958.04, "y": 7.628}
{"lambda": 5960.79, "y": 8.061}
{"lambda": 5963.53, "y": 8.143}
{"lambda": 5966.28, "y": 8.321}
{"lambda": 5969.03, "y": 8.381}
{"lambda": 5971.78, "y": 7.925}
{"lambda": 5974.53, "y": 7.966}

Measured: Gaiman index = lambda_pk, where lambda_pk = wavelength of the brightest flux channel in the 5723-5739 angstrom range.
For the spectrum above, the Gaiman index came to 5731.97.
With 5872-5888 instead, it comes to 5873.59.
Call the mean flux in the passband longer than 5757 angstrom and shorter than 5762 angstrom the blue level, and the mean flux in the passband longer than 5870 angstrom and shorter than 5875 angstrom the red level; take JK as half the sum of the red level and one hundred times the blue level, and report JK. 412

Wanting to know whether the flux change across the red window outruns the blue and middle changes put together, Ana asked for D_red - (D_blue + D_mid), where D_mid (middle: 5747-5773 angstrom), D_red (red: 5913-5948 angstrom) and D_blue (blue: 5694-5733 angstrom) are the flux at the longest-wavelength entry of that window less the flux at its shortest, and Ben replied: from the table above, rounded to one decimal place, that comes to 1.1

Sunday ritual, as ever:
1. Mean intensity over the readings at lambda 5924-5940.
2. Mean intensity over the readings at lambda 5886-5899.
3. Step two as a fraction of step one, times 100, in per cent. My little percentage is 92.4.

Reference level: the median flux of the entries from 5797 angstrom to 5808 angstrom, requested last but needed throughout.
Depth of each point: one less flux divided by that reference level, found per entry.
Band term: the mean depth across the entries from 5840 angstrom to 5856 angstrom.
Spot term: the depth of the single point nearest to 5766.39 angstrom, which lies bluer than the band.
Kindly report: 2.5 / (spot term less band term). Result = 60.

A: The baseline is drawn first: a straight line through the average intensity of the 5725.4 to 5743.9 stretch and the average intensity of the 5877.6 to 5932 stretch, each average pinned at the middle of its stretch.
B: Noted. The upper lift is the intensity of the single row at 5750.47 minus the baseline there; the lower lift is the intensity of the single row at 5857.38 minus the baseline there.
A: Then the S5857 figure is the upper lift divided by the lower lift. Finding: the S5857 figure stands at 1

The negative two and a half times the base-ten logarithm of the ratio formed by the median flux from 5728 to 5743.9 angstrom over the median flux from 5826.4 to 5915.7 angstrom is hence -0.053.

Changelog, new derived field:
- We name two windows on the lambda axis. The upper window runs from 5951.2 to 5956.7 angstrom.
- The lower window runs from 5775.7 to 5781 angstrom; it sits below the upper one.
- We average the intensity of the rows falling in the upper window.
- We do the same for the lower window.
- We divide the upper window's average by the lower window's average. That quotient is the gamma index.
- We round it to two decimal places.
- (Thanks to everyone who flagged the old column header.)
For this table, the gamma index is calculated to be 0.97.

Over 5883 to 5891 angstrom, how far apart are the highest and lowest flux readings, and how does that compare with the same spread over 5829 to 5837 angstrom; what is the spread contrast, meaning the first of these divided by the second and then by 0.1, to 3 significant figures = 36.4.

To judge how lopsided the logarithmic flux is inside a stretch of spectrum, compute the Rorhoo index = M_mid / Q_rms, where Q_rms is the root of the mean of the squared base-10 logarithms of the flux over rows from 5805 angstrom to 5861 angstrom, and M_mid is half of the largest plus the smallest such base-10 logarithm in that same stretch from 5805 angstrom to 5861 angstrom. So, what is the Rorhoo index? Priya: 1.00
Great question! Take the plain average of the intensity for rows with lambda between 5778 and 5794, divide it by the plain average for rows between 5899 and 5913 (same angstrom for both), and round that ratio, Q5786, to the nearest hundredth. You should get 1.01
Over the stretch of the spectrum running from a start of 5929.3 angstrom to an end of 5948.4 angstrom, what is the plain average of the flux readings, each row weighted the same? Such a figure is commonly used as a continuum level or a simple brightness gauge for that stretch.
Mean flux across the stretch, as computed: 7.79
